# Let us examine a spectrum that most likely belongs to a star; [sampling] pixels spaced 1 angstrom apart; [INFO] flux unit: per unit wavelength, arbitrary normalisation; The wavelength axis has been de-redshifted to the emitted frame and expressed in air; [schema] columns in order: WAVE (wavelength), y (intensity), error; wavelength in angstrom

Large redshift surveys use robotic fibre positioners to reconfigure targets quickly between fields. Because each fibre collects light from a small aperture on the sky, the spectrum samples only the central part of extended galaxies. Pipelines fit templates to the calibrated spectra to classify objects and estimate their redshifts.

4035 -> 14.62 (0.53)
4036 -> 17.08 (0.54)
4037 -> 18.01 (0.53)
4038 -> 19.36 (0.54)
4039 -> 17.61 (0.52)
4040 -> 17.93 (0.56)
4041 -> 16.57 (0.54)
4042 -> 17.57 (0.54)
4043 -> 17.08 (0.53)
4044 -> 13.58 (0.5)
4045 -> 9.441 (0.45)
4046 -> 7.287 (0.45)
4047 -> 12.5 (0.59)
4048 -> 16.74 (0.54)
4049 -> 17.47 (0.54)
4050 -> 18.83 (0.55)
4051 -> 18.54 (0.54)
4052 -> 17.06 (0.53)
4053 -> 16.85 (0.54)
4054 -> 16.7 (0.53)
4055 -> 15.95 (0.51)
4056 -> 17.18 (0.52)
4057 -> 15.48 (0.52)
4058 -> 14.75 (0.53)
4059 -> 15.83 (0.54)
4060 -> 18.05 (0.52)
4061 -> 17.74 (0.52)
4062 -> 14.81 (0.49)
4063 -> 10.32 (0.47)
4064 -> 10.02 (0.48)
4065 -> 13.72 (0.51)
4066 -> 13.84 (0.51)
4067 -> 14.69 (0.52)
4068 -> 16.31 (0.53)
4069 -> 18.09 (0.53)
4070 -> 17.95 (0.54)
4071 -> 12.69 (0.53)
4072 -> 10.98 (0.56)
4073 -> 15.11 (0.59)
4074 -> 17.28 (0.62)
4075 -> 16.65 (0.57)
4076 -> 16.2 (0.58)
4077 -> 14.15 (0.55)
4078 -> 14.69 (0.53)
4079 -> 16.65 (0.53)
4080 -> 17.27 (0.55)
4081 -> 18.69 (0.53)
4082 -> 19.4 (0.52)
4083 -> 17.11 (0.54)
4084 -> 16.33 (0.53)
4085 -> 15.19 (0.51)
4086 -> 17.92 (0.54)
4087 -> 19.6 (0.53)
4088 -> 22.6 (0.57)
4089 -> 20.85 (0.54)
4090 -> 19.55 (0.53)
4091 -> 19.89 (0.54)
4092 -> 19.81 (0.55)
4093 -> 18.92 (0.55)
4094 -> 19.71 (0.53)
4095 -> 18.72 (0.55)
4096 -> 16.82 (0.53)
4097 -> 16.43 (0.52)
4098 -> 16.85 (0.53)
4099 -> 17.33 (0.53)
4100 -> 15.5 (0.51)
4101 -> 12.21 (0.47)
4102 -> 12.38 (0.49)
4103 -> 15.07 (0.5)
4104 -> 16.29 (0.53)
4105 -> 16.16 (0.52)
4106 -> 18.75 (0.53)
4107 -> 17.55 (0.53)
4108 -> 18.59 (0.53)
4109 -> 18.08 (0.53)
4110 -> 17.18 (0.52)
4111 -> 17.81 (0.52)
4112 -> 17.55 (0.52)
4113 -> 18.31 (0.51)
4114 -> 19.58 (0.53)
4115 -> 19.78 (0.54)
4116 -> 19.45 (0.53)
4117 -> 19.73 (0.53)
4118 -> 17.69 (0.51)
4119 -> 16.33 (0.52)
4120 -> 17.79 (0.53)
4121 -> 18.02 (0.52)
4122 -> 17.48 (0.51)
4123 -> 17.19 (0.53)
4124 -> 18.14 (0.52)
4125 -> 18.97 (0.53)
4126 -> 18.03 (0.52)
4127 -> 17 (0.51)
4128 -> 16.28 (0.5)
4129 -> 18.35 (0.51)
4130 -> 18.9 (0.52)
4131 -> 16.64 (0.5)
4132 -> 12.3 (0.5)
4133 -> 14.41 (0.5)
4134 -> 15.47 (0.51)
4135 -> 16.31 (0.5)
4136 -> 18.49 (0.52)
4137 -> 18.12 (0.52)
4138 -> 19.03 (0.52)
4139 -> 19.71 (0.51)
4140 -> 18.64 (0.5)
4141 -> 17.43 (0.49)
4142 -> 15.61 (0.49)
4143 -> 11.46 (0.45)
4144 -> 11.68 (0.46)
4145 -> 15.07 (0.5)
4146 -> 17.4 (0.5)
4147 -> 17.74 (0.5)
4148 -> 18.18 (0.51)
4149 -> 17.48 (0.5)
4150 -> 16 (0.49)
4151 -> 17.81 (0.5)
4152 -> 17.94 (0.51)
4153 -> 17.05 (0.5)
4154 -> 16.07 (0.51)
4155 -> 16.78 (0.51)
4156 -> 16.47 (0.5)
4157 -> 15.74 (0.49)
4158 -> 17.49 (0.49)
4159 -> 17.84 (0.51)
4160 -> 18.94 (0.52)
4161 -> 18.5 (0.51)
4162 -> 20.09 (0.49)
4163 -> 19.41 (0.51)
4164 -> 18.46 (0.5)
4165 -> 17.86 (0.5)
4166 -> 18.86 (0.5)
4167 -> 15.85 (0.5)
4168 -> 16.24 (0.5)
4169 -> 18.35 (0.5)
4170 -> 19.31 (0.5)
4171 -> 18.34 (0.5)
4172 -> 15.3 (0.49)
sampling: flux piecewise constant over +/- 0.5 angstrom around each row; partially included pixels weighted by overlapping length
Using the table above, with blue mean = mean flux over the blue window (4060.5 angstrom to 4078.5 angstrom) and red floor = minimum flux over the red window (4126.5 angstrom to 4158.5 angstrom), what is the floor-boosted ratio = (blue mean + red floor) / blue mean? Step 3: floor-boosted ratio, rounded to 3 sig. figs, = 1.78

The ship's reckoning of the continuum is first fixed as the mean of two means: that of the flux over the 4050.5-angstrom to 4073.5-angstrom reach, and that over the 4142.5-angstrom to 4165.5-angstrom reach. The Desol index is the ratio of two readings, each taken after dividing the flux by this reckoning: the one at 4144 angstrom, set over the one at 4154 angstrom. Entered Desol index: 0.73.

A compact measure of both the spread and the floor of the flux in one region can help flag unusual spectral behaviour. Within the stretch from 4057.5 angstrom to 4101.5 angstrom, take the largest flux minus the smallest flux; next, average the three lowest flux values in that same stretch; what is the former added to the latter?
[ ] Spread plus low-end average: 23.0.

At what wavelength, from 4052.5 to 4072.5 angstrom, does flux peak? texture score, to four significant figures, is 4069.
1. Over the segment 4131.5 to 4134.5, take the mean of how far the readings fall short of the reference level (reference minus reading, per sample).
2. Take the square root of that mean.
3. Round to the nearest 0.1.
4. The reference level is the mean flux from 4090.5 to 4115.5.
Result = 1.8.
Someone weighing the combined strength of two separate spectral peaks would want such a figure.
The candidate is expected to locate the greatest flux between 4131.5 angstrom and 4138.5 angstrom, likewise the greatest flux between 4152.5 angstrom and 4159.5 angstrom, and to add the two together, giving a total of 36.9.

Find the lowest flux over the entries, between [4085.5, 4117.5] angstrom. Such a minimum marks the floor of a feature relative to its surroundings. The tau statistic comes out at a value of 12.21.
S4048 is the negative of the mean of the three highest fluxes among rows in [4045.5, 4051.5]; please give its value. -18.3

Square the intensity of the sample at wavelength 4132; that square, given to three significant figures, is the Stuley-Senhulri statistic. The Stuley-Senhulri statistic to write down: 151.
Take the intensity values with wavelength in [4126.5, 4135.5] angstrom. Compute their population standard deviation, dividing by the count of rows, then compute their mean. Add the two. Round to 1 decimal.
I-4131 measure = 18.1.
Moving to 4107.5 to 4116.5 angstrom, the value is 19.4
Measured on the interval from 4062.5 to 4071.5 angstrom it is 17.0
